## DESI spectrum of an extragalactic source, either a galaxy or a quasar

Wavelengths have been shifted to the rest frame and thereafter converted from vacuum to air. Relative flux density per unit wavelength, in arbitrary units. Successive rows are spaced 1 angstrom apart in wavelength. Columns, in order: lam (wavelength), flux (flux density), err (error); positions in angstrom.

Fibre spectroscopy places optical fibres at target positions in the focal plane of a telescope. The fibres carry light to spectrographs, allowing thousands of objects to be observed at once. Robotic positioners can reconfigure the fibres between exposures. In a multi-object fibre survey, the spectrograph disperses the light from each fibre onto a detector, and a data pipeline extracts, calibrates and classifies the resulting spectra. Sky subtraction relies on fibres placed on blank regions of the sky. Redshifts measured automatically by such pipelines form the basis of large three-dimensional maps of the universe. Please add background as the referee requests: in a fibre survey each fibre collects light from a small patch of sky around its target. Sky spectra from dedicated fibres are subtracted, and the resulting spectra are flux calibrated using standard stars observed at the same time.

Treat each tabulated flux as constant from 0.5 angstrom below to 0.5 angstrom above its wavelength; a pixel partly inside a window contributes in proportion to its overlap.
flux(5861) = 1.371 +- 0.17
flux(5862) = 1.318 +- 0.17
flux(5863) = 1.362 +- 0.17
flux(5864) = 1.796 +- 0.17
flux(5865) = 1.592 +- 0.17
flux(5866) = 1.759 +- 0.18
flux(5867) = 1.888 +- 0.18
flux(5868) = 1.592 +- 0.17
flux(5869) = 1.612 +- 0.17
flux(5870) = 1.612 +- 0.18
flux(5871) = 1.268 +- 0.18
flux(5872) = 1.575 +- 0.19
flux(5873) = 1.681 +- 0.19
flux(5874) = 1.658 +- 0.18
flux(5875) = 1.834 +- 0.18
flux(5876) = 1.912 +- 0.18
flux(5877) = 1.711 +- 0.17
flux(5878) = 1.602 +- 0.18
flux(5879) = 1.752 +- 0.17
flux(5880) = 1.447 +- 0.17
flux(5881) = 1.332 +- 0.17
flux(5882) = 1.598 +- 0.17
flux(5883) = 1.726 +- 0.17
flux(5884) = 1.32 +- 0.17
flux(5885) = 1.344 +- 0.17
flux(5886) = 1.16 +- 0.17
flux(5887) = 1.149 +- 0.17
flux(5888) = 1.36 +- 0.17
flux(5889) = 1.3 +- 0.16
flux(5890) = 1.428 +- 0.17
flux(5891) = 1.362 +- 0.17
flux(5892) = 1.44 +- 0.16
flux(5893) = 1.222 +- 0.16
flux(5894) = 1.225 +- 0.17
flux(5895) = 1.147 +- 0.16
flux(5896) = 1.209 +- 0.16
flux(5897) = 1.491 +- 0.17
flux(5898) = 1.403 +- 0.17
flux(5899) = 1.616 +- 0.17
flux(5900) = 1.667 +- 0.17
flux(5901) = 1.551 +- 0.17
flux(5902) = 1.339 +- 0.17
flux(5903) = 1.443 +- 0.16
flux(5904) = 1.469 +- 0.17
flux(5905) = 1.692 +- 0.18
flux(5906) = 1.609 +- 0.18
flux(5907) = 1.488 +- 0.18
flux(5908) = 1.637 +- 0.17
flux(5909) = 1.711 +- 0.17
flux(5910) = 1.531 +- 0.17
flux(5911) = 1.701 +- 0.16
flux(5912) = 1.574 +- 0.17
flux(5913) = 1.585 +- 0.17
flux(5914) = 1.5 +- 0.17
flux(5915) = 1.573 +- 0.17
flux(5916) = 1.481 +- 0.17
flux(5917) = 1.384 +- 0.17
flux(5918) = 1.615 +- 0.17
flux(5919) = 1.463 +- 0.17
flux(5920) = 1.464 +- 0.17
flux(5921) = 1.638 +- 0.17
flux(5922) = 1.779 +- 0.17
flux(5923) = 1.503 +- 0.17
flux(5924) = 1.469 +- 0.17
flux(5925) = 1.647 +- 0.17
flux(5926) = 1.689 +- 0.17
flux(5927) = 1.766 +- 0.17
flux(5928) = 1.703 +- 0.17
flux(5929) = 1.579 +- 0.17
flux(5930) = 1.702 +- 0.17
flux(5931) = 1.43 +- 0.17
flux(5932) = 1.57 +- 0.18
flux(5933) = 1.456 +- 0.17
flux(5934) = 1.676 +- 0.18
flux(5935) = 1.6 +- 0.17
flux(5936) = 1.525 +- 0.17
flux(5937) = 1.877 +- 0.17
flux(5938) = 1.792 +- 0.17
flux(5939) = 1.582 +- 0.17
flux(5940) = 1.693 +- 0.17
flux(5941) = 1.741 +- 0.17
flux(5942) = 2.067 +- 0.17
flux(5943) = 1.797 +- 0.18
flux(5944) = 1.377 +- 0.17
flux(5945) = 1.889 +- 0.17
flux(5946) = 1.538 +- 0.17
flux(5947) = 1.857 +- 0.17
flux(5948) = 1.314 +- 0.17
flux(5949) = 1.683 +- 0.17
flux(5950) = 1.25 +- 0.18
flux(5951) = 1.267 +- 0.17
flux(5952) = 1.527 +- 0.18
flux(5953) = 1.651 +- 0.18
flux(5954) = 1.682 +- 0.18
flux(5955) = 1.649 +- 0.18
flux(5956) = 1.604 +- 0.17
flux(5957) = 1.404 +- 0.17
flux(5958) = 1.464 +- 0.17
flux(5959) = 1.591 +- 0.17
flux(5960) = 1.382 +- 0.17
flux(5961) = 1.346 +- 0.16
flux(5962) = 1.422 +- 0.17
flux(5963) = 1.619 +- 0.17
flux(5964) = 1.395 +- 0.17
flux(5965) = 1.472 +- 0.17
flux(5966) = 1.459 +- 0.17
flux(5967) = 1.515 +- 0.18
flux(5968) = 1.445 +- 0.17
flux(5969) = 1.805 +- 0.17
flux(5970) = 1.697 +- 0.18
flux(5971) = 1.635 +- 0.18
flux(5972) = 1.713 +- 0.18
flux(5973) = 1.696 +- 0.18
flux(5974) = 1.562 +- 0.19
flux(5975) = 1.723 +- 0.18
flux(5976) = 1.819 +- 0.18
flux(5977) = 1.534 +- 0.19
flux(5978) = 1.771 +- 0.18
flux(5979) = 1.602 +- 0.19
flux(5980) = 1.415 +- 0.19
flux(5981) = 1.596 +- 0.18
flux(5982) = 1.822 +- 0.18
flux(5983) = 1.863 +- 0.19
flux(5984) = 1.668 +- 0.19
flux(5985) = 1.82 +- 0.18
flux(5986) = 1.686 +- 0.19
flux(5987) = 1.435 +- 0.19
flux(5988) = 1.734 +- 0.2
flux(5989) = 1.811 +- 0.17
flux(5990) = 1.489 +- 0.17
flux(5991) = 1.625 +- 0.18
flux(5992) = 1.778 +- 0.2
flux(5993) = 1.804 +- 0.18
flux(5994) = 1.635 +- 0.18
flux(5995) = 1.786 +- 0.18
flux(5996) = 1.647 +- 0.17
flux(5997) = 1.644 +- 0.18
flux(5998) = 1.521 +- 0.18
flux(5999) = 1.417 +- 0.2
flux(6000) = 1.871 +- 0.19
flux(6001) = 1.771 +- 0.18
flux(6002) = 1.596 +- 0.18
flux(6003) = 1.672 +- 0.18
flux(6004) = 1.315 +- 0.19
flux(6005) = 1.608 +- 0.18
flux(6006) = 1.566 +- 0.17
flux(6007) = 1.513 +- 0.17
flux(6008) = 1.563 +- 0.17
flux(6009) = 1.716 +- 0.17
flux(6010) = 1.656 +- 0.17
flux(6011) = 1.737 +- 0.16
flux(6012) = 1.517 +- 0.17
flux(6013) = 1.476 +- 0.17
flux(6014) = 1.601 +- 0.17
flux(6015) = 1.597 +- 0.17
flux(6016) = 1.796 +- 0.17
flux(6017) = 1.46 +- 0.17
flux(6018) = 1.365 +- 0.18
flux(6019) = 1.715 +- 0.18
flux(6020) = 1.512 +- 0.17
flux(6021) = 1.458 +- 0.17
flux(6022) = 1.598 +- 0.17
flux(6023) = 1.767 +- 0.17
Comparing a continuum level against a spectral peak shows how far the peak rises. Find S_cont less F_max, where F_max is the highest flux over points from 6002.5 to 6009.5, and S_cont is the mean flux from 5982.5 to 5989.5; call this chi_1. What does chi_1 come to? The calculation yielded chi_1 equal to 0.00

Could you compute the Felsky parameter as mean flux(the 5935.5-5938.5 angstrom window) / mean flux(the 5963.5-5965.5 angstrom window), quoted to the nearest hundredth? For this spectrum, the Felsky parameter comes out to 1.21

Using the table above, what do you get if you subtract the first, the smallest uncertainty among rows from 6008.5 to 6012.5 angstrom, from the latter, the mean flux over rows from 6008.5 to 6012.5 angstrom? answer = 1.50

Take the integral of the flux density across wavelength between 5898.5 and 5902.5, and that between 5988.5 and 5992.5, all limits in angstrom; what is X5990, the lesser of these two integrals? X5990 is 6.17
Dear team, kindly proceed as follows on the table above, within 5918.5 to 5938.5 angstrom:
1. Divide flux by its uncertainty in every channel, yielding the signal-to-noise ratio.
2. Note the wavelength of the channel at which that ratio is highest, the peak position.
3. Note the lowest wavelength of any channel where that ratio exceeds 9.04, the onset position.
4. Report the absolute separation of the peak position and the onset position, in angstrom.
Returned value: 16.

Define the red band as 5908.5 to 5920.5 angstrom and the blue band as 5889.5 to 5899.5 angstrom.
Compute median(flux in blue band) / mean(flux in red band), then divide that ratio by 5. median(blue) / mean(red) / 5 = 0.179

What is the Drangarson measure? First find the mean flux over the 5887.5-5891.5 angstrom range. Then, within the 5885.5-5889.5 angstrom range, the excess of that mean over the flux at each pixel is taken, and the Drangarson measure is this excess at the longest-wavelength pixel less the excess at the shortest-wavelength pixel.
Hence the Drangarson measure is -0.14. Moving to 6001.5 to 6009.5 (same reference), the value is -0.12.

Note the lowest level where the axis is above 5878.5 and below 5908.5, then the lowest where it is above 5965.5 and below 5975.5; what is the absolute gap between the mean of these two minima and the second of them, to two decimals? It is 0.15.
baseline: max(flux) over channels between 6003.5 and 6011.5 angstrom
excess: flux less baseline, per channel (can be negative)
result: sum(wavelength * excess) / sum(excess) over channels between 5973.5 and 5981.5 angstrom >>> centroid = 5978.5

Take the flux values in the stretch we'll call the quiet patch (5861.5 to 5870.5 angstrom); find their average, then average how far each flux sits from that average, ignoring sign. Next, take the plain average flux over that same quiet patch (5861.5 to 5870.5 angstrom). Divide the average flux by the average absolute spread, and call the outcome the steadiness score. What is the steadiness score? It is 12.1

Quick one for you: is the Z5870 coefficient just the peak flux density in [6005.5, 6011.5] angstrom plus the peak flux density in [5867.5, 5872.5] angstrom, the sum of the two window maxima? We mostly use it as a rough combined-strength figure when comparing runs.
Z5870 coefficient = 3.3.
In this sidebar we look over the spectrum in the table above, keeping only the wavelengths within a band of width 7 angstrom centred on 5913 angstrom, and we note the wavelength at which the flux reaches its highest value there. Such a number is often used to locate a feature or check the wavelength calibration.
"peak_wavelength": 5911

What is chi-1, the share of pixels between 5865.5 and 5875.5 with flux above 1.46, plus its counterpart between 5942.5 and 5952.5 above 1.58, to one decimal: 1.3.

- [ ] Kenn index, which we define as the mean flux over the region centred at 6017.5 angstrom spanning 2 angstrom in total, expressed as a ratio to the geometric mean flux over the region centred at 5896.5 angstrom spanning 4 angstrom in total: 1.08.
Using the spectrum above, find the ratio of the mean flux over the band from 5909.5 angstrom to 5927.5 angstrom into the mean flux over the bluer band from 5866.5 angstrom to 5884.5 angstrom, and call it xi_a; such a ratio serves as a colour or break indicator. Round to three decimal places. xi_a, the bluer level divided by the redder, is 1.027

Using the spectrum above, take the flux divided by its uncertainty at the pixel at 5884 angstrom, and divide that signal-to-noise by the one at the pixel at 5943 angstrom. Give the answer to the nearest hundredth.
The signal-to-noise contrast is 0.78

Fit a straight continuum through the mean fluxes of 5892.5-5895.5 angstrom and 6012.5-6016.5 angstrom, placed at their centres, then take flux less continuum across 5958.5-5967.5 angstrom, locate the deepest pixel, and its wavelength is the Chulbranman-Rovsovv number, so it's 5961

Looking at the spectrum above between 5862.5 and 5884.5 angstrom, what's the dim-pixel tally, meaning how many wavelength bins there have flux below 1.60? 9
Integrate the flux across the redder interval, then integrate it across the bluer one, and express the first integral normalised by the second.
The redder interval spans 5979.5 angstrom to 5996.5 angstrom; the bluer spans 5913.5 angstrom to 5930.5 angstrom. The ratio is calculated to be 1.06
